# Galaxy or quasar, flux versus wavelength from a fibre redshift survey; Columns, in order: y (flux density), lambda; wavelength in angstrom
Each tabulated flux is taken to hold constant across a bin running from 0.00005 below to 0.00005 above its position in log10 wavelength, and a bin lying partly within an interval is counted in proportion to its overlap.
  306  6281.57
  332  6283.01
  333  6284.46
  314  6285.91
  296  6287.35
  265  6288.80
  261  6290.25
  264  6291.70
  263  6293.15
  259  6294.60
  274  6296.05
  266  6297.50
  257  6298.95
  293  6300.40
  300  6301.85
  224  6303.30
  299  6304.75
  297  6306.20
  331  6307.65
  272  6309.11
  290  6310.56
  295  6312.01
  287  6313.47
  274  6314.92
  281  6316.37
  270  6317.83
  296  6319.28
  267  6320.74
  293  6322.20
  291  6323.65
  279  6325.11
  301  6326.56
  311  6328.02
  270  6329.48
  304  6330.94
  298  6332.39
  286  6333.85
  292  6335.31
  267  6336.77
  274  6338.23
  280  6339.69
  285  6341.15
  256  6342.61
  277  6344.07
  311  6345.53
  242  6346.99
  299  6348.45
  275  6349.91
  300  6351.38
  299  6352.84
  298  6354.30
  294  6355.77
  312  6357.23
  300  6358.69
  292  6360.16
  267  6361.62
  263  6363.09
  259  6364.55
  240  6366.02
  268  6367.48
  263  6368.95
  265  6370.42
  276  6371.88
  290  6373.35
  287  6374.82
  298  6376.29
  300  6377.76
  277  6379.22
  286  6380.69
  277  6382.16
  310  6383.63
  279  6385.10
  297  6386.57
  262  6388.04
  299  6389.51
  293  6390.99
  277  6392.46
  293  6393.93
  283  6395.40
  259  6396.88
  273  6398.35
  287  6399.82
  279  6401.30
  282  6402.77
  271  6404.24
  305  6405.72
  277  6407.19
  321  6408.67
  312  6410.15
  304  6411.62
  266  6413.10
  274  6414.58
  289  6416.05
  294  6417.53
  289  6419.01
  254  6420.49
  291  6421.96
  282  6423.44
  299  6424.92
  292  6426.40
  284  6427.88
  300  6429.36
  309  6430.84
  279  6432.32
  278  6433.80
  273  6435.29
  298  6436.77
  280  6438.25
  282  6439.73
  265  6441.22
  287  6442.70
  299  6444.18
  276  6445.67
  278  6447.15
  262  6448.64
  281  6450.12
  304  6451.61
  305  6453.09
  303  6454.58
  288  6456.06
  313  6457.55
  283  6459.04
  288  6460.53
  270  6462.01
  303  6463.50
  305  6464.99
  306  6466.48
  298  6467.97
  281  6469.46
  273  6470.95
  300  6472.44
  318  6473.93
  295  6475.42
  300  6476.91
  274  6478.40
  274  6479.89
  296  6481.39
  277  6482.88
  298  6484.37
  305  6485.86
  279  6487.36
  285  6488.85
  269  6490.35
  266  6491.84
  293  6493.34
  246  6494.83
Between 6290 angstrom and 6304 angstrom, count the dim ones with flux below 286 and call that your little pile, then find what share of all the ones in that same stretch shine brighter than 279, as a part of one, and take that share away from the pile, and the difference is 7.8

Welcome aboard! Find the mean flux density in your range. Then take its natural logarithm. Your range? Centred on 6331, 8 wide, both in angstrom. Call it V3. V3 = 5.683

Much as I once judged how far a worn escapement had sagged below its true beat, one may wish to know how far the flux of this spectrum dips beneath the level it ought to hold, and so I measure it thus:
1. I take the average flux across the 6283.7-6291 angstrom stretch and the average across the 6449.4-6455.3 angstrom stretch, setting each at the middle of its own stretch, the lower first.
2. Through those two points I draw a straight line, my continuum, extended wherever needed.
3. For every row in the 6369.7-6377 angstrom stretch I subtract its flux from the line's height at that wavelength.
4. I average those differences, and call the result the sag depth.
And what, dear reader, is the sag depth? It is 13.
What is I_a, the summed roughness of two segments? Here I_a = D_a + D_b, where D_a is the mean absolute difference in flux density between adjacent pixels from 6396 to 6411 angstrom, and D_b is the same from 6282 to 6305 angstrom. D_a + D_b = 39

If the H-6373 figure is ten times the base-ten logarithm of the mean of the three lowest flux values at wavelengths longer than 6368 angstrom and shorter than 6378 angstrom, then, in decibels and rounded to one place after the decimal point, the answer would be 24.3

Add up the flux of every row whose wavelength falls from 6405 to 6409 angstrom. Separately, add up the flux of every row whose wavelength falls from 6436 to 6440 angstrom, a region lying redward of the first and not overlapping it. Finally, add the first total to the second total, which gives 1763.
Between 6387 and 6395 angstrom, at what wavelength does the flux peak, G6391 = 6389.51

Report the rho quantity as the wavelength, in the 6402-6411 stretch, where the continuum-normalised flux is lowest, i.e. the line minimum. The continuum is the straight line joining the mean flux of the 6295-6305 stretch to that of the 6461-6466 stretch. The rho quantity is 6404.24 angstrom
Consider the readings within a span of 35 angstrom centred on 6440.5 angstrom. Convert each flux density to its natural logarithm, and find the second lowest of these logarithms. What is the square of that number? 31.1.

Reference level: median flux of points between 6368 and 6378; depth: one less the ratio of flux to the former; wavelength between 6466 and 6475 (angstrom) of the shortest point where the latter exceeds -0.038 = 6469.46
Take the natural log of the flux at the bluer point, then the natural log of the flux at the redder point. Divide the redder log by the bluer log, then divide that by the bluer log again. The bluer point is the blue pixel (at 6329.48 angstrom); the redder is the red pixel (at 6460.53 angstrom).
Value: 0.1807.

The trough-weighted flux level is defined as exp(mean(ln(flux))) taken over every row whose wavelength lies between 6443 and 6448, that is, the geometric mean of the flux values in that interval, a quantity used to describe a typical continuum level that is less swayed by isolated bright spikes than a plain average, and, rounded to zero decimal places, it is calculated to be 284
